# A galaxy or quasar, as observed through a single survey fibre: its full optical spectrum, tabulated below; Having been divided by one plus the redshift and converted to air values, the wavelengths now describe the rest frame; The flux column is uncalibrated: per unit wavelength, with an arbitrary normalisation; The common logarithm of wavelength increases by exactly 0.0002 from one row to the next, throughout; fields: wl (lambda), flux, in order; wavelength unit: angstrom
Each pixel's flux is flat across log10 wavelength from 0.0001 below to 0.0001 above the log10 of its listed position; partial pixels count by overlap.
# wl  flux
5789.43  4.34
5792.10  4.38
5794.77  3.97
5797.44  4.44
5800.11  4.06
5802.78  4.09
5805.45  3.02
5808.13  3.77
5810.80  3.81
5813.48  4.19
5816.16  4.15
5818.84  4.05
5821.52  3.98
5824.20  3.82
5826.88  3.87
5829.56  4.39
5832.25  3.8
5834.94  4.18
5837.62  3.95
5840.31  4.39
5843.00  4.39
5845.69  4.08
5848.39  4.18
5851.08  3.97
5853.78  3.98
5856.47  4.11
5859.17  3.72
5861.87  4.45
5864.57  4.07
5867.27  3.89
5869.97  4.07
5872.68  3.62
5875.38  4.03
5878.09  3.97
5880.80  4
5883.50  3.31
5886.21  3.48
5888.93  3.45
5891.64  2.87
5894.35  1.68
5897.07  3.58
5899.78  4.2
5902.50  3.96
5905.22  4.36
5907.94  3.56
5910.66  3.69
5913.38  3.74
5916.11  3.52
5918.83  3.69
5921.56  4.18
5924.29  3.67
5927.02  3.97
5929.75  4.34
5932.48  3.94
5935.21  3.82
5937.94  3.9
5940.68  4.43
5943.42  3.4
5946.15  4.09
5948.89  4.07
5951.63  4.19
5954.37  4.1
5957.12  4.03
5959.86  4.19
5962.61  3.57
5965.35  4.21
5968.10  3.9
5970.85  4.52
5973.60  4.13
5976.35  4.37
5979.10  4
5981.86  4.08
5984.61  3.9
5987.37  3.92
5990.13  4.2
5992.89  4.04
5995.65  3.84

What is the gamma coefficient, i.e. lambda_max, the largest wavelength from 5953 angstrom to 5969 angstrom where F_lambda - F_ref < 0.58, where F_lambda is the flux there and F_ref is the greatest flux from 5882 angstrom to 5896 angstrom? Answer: 5968.10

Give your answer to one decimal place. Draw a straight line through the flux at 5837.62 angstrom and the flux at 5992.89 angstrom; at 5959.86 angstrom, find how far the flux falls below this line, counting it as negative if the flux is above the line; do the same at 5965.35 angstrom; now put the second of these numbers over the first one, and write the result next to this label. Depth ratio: 1.1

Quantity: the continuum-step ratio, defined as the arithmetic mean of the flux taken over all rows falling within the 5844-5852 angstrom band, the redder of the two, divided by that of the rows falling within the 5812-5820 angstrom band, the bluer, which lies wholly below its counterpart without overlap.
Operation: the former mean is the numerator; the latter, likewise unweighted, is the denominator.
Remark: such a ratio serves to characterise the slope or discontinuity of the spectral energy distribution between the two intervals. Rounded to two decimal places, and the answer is 0.99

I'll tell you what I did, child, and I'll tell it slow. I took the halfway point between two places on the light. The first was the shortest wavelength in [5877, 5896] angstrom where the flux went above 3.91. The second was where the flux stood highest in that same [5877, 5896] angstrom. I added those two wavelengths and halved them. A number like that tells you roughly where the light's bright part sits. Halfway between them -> 5879.4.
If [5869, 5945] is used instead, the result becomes 5905.3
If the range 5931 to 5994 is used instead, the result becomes 5951.7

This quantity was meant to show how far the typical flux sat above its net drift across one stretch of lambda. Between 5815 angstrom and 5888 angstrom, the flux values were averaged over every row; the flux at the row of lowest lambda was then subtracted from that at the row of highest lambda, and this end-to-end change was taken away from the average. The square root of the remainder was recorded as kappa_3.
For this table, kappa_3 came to 2.16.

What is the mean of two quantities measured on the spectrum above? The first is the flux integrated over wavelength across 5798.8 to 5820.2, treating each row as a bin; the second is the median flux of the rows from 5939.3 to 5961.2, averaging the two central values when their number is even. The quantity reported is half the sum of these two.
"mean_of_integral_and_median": 43.7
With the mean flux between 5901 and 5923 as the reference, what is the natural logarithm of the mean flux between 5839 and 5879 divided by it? 0.057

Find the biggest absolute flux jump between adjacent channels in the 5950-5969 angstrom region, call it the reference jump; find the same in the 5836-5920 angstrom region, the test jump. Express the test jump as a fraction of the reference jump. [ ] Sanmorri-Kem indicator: 3.0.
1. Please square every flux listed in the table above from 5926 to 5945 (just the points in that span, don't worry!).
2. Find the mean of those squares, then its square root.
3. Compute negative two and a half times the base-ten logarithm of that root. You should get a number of -1.50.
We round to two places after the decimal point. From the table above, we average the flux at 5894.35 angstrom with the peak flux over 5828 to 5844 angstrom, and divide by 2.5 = 1.21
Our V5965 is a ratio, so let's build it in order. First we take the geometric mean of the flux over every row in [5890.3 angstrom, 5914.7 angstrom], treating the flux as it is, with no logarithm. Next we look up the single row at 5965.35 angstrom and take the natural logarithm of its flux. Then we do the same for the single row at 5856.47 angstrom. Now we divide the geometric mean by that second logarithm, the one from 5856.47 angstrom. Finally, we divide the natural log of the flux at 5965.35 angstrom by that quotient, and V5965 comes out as 0.597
